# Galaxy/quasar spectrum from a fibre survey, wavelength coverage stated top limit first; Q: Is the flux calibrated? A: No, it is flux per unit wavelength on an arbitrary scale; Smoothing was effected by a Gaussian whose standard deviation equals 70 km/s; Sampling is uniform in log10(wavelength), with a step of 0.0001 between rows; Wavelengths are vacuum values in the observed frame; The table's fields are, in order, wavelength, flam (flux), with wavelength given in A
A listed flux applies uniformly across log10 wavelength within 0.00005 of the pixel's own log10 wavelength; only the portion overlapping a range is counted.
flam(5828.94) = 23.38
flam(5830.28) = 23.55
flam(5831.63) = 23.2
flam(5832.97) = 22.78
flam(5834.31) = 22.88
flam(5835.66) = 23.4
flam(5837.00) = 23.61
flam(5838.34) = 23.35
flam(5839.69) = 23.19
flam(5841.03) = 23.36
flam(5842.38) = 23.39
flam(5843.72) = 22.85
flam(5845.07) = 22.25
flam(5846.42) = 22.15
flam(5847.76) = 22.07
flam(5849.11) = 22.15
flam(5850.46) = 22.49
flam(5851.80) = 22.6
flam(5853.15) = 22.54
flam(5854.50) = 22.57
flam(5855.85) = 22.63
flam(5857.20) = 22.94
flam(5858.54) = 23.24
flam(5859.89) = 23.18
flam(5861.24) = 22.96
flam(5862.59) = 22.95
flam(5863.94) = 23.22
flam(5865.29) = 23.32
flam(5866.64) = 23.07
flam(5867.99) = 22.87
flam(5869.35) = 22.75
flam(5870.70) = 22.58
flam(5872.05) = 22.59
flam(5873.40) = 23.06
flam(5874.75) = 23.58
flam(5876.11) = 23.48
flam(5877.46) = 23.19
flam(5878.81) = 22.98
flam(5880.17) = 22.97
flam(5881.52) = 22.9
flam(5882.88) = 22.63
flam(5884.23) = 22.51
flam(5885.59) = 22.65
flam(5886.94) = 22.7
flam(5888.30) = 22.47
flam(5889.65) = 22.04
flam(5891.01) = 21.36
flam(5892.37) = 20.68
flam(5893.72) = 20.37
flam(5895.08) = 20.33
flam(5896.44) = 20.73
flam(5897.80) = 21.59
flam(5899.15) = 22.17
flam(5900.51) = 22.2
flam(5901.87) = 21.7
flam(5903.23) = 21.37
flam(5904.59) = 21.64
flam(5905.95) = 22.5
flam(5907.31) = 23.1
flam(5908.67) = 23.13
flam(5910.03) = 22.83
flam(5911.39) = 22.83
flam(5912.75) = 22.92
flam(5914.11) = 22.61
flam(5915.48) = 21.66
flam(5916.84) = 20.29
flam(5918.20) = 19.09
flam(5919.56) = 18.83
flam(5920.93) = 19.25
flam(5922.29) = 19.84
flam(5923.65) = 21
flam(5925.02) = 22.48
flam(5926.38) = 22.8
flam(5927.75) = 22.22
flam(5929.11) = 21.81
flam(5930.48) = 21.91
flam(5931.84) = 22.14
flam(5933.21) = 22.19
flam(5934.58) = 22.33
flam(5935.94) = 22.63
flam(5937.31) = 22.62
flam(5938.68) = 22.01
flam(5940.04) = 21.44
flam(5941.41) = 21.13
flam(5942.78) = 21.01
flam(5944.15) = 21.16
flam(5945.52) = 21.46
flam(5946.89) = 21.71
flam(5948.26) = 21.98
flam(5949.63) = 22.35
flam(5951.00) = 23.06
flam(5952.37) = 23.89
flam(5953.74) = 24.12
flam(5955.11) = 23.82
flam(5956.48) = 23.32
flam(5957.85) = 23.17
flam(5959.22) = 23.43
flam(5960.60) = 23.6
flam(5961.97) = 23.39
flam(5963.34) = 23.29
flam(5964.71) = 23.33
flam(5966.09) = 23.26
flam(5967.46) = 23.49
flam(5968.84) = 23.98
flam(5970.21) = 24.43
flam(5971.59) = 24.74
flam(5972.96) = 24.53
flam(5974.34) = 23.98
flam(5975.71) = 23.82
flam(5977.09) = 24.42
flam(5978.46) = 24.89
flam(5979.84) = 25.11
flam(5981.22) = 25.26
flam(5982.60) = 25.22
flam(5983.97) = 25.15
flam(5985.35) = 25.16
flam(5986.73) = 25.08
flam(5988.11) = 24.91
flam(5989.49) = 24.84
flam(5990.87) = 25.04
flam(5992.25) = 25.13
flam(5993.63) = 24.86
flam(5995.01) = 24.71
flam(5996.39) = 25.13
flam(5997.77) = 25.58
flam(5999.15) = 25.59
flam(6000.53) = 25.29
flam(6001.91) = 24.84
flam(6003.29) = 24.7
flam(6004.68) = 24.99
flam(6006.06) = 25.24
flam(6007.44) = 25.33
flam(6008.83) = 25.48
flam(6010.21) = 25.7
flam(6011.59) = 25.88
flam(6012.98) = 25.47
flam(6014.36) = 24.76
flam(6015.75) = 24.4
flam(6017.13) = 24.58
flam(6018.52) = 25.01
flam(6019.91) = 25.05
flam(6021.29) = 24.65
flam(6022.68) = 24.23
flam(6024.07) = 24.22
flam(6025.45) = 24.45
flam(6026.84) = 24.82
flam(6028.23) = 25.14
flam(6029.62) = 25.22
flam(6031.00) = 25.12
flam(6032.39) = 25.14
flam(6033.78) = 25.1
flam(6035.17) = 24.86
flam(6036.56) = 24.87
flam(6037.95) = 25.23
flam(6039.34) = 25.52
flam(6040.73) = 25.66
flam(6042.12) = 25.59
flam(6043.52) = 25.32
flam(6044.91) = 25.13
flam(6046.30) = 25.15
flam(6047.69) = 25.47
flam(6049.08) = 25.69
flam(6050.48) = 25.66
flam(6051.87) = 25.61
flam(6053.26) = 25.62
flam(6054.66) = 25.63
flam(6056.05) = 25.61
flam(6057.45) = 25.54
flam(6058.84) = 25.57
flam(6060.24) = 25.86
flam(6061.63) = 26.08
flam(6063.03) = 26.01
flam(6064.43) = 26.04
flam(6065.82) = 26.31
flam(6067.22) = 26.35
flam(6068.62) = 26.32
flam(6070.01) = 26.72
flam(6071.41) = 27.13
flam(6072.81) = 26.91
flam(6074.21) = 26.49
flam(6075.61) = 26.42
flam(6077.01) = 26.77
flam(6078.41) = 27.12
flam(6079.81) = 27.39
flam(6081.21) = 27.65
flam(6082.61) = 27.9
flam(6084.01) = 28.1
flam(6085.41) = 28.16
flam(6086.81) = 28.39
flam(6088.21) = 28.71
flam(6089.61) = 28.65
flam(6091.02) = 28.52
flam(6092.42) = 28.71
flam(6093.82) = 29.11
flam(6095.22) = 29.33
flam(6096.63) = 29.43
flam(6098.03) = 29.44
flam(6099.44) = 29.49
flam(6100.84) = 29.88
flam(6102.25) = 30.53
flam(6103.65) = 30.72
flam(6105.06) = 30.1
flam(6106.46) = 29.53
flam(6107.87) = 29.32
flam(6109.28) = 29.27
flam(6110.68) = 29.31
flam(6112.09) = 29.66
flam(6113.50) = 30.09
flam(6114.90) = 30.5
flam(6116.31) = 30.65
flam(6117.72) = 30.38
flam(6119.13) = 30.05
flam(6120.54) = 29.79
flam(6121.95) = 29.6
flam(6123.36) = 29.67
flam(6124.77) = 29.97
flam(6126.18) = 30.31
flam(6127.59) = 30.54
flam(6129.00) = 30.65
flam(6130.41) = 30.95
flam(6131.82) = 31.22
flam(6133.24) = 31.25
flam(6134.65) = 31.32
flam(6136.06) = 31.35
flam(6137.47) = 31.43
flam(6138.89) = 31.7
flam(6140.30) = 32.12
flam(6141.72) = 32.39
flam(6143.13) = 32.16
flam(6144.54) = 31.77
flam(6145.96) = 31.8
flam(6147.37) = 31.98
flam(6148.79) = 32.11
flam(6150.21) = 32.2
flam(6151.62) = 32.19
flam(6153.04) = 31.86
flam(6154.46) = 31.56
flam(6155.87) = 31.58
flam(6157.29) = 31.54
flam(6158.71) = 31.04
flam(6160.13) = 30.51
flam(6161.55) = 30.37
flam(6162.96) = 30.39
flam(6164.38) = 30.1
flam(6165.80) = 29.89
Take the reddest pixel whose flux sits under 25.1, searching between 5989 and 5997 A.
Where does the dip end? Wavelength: 5995.01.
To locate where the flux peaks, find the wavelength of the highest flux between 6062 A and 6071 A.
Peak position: 6070.01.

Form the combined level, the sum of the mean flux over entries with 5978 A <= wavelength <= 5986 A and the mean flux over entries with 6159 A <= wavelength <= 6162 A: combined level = 55.6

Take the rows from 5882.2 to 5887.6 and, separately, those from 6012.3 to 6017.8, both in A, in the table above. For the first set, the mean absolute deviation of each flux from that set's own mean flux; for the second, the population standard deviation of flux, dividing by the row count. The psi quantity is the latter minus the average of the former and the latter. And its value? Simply 0.17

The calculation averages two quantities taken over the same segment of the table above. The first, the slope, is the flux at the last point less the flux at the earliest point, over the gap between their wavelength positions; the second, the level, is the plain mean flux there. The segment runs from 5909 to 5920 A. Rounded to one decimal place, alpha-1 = 10.5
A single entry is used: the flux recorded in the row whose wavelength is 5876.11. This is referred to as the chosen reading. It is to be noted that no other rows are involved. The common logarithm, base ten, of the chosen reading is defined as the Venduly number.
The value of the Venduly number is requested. 1.37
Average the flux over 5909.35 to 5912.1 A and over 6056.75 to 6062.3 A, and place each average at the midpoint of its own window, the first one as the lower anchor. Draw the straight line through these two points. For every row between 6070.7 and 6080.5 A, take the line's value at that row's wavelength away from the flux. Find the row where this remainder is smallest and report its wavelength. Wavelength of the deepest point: 6075.61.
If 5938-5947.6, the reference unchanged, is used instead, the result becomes 5942.78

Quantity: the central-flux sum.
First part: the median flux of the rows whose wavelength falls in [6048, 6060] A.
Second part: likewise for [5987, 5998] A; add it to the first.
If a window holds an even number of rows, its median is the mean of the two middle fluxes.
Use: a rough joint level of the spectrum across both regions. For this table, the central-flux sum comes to 50.6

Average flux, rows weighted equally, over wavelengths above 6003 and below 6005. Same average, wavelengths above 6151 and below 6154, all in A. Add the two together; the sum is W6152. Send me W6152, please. 57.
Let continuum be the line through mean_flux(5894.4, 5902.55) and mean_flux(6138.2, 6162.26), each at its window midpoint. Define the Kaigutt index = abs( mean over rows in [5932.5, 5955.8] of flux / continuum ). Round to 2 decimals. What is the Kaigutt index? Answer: 0.96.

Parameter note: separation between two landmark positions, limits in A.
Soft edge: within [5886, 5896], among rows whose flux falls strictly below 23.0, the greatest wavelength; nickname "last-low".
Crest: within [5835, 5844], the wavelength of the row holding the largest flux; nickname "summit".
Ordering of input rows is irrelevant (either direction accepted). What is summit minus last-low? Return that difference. -58.1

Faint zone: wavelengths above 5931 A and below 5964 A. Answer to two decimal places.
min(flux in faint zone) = 21.01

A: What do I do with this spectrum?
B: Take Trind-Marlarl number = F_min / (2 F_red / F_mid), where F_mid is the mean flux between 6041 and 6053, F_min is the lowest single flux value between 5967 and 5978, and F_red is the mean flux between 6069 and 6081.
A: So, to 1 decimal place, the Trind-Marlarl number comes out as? 11.1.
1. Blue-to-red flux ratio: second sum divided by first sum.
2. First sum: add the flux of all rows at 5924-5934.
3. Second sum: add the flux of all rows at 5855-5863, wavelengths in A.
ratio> 0.89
